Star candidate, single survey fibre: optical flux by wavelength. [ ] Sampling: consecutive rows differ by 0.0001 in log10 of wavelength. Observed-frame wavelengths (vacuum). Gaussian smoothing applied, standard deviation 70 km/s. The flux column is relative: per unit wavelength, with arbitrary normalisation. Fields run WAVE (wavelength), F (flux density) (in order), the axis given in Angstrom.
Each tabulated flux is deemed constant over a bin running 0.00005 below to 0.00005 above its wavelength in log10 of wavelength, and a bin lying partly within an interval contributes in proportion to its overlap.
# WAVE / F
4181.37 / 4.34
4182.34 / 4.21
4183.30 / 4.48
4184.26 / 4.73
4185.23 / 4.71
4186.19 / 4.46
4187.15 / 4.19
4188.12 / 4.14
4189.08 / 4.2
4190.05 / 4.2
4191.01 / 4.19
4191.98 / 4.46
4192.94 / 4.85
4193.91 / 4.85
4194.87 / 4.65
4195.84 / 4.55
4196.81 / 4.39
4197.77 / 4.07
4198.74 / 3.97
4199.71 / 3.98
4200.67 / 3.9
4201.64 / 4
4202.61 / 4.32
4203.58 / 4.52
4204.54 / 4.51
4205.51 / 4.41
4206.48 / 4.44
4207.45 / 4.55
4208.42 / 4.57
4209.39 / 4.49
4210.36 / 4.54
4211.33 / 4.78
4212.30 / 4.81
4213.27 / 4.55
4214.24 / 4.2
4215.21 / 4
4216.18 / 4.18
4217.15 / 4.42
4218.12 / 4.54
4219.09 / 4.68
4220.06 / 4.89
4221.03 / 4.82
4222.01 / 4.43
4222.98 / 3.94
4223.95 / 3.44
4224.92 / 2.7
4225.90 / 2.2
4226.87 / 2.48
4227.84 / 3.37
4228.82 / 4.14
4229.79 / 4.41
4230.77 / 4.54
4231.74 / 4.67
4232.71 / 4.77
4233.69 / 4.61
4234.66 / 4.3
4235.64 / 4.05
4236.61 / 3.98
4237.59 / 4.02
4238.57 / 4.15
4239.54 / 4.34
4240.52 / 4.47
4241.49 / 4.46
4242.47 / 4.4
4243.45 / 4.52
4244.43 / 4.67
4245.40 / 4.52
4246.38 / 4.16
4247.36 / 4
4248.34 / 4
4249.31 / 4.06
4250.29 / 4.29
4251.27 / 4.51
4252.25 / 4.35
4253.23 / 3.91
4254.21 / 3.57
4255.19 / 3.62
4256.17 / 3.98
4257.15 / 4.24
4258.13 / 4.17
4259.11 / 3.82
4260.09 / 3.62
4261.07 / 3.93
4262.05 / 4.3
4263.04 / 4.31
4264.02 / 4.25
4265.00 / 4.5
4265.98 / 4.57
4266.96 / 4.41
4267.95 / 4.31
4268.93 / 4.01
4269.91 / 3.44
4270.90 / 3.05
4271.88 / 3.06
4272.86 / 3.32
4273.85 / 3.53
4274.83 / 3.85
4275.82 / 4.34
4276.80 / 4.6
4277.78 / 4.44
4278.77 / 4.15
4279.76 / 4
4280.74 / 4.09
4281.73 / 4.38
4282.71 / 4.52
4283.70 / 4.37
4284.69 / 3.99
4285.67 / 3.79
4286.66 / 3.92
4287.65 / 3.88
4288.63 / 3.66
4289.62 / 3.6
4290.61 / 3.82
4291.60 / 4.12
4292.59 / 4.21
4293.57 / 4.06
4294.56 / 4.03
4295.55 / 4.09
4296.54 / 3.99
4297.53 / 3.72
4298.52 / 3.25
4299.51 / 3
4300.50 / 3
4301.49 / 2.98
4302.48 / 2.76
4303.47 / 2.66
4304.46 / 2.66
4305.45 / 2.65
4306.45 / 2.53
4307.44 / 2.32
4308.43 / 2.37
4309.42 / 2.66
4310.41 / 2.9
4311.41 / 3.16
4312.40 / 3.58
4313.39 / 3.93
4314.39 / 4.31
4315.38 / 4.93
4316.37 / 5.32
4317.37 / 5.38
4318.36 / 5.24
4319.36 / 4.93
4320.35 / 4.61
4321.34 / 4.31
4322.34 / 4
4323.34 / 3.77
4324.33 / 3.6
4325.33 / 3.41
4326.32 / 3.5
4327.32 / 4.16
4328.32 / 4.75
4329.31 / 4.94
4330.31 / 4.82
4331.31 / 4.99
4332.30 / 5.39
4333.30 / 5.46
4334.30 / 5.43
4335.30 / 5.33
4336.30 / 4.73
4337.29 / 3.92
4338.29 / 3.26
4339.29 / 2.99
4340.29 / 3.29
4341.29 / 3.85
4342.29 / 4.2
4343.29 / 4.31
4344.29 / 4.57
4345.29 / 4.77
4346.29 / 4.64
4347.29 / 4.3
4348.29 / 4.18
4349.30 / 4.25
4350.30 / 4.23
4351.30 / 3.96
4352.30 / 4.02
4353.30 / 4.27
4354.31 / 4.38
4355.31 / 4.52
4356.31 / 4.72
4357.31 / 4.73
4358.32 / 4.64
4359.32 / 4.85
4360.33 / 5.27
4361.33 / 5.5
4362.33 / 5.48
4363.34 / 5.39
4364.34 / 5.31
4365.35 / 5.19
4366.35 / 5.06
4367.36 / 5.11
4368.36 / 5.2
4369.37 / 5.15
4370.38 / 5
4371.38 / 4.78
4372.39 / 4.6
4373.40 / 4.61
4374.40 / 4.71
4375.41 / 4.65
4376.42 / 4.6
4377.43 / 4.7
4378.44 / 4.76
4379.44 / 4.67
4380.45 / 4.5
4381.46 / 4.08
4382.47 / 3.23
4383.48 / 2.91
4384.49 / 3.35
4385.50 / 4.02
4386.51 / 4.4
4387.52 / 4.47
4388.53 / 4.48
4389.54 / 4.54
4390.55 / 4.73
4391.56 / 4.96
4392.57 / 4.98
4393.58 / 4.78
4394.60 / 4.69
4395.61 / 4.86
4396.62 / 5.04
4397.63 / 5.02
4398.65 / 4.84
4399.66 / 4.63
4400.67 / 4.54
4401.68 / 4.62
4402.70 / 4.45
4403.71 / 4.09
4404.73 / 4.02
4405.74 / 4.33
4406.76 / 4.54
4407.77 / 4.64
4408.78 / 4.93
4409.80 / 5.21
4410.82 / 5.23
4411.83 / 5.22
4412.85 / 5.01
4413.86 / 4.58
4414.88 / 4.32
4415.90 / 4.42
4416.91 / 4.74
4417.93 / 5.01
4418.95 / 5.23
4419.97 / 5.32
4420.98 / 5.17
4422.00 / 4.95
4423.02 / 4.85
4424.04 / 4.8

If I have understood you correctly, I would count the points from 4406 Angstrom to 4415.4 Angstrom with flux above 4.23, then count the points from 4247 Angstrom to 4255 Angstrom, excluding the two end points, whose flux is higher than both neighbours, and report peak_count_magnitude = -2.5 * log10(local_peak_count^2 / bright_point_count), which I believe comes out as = 2.4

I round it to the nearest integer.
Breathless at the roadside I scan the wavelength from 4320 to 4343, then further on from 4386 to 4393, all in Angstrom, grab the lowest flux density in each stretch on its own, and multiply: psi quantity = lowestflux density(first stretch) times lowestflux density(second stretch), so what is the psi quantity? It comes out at 13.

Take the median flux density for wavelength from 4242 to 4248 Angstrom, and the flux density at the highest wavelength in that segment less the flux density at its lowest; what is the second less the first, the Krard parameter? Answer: -4.9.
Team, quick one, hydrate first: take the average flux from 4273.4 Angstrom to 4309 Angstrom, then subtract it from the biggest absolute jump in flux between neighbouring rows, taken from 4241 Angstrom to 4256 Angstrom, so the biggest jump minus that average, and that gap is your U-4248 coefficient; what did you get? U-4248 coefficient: -3.2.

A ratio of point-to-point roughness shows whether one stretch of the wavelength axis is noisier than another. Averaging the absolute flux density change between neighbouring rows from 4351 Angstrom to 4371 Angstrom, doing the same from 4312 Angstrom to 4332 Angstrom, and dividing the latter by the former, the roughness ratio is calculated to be 2.2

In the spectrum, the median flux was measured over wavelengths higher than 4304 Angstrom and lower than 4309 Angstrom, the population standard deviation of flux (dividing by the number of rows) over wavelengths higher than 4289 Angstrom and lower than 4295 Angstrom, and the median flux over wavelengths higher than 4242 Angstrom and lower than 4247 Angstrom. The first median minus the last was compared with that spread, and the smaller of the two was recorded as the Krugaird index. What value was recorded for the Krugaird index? -2.0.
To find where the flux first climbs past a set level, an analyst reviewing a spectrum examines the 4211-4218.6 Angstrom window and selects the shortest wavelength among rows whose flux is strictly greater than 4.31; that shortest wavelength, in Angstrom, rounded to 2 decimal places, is 4211.33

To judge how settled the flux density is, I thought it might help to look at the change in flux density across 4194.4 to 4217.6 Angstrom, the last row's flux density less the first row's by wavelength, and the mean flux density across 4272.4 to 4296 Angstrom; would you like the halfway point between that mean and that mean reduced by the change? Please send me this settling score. 4.1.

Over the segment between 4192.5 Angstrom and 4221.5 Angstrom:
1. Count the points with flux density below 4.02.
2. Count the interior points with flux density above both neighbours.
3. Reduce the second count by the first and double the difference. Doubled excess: 0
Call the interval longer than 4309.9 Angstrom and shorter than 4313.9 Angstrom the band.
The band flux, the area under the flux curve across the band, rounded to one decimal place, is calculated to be 13.5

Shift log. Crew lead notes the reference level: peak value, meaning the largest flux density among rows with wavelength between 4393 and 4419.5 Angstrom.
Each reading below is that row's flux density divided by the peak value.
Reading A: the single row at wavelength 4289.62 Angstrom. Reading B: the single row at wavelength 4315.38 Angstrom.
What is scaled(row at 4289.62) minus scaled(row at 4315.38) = -0.25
